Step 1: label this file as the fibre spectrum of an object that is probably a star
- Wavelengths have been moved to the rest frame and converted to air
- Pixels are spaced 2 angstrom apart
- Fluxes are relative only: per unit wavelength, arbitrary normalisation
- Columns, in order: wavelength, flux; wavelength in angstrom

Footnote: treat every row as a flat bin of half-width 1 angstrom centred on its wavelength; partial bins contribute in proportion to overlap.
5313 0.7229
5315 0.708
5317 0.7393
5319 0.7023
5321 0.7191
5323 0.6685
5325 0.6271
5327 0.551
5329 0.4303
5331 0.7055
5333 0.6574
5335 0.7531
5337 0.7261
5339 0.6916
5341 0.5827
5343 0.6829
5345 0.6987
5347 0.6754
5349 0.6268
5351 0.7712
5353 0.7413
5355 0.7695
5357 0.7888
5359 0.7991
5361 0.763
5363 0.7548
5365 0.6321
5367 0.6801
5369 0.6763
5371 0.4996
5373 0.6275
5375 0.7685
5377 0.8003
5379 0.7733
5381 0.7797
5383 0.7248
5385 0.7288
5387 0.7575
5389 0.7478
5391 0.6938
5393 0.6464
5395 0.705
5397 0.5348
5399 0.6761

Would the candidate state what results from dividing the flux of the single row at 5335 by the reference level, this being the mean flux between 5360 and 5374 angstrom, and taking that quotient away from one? -0.14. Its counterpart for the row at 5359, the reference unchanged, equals -0.21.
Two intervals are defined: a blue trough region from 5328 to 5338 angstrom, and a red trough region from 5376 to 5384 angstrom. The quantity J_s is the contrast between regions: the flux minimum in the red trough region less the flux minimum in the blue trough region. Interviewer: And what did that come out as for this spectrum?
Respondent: 0.29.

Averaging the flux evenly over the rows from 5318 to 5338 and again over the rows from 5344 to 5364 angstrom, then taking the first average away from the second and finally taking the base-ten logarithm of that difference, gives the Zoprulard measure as -1.07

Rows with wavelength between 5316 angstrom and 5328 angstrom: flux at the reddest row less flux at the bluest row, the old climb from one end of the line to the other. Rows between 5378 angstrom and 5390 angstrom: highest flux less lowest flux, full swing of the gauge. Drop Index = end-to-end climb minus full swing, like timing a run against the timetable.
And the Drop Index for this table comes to -0.24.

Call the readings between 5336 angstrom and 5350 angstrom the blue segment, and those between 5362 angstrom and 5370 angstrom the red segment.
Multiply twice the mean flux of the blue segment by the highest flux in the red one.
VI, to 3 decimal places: 1.010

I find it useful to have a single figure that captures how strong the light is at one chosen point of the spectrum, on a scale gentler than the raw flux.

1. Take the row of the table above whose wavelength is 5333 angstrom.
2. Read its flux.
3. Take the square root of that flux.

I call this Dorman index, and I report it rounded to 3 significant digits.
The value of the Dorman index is 0.811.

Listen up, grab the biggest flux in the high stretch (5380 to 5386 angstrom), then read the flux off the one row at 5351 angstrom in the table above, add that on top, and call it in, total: 1.55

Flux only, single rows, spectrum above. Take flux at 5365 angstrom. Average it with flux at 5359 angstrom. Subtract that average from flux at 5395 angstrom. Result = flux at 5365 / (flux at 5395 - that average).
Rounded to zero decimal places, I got -60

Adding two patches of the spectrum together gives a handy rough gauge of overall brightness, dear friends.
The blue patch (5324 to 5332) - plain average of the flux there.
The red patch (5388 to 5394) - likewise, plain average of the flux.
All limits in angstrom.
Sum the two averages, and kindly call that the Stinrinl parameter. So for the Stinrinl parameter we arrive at 1.27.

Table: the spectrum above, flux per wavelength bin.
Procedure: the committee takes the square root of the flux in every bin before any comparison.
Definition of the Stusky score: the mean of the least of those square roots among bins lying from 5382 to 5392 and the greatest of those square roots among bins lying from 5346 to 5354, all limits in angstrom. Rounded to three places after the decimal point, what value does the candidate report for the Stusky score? 0.856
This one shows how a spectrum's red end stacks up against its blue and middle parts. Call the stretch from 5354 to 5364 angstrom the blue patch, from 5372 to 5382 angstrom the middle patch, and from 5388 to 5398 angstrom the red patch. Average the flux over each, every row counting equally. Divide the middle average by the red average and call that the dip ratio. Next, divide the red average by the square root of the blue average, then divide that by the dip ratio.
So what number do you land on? 0.67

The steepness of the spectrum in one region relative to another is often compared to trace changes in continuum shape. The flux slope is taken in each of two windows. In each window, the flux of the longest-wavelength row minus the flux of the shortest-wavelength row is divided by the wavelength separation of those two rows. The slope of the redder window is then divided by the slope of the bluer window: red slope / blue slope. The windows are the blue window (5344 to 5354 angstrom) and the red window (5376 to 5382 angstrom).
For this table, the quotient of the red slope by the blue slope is -0.97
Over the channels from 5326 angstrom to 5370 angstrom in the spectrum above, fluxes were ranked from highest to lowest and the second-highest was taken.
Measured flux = 0.7888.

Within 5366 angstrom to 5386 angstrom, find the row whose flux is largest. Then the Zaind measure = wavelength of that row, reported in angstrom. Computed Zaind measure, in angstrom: 5377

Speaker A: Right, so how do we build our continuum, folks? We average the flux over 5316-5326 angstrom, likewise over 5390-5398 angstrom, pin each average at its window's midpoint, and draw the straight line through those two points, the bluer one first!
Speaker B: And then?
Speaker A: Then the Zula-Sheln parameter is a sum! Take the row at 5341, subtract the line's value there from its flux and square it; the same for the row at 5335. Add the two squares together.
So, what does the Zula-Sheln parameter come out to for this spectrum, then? 0.014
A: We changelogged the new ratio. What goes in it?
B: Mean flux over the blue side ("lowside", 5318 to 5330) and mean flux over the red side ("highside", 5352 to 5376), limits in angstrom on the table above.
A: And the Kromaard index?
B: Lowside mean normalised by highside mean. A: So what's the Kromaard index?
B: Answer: 0.870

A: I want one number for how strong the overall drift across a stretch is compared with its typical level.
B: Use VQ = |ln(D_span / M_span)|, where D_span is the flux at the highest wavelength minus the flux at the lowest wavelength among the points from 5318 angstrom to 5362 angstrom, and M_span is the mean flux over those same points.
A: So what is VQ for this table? 2.4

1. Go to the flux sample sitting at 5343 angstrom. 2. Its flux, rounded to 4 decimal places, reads 0.6829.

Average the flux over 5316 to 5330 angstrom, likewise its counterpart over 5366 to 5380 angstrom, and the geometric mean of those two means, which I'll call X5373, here 0.66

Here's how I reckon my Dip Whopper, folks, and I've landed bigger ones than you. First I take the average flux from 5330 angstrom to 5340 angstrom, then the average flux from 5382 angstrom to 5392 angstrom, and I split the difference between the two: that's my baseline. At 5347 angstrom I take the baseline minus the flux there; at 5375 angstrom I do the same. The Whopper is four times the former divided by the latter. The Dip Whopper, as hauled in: -3.5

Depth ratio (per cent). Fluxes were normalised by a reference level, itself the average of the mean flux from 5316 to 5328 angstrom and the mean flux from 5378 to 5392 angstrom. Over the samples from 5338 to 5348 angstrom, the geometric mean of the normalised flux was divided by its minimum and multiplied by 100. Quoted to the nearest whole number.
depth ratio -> 114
